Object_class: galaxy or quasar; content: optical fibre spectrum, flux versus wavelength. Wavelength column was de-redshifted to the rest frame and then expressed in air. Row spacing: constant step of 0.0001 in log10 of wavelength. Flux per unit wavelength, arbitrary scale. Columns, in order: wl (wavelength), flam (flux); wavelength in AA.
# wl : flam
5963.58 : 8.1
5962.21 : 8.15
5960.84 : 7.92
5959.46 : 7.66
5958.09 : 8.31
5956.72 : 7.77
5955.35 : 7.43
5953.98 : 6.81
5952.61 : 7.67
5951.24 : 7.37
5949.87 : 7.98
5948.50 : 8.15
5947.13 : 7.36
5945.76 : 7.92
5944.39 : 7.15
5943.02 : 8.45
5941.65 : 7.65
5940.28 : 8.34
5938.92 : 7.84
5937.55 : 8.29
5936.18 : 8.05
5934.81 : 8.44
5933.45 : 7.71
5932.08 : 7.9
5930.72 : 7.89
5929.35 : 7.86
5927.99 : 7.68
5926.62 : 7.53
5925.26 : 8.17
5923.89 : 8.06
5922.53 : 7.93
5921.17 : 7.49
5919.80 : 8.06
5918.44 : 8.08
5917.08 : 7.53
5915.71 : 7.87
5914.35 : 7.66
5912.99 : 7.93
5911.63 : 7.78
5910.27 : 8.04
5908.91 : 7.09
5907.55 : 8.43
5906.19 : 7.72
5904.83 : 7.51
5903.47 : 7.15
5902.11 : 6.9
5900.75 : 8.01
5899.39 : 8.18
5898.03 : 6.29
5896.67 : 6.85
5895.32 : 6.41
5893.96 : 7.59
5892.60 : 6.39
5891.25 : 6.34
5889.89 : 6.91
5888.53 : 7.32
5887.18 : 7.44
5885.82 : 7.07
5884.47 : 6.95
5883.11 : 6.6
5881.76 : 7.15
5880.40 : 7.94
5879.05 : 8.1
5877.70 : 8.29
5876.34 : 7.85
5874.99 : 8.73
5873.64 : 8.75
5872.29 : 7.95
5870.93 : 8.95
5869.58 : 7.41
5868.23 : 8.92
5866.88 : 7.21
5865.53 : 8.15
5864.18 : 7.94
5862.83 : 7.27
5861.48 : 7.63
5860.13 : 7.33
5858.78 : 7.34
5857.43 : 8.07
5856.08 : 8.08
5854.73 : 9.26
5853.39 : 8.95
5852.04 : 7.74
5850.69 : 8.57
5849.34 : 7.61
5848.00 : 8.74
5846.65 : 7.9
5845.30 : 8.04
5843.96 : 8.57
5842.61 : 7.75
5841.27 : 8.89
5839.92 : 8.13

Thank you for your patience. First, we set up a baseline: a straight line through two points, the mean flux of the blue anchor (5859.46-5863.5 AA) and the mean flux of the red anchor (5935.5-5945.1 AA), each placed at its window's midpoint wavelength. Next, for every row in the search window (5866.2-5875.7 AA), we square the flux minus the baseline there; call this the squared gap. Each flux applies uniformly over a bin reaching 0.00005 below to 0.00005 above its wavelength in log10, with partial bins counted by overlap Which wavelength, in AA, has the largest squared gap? 5870.93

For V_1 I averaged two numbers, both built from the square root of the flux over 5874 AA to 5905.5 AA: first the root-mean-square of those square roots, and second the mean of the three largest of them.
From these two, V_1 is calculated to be 2.80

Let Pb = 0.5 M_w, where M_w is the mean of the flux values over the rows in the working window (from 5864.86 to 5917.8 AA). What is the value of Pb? 3.79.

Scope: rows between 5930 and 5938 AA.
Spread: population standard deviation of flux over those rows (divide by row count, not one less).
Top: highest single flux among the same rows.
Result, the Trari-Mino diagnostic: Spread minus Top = -8.19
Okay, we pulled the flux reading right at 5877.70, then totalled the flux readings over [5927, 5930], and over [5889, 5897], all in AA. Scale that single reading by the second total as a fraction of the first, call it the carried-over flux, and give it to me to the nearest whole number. 22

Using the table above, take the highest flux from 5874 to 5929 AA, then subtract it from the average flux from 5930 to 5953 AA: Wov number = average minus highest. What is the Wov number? -0.8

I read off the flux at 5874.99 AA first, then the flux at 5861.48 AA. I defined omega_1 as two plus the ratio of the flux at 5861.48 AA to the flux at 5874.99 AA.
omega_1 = 2.87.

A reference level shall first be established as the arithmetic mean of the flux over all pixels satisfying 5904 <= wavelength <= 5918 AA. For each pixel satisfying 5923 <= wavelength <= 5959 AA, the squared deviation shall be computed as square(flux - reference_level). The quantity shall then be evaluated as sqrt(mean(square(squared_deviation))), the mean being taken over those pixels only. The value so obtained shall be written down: 0.26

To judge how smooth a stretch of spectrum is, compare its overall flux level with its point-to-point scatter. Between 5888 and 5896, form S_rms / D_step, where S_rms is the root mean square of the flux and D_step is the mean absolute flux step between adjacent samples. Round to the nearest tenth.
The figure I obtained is 10.0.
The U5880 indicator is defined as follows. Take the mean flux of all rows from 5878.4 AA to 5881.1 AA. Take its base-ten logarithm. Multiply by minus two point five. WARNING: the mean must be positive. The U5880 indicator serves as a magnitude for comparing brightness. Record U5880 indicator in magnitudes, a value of -2.26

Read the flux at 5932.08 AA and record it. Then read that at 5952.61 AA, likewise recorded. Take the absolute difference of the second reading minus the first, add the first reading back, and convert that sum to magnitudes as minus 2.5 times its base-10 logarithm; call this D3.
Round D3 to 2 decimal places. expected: -2.28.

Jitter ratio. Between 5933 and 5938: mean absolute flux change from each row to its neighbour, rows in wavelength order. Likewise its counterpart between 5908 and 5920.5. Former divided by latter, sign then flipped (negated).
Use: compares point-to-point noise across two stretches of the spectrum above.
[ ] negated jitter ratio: -1.3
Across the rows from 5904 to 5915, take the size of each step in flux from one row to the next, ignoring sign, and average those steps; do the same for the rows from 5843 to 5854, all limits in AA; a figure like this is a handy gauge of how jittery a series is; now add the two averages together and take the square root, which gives 1.17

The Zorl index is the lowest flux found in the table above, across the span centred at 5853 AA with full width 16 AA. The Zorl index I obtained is 7.33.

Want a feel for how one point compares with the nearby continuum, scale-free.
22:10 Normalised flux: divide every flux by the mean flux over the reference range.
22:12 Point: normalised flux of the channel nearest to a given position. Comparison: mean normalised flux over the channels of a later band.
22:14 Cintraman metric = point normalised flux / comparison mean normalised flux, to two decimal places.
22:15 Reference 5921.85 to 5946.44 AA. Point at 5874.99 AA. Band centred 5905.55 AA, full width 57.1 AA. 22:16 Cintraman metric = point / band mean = 1.16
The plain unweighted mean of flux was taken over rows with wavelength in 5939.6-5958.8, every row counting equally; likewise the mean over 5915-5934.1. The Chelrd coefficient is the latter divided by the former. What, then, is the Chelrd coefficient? 1.01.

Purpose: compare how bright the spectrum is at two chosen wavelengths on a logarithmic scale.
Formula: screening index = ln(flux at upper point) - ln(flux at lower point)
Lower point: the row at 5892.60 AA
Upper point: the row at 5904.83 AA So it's 0.16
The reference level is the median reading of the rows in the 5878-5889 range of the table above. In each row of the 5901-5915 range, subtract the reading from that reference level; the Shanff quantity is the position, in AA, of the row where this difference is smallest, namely 5907.55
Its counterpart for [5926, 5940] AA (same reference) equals 5934.81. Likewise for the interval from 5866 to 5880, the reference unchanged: 5870.93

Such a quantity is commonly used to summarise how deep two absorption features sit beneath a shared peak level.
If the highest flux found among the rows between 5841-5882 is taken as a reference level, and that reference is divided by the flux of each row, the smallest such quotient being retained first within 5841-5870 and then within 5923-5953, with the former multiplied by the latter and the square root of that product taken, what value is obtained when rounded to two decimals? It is 1.05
